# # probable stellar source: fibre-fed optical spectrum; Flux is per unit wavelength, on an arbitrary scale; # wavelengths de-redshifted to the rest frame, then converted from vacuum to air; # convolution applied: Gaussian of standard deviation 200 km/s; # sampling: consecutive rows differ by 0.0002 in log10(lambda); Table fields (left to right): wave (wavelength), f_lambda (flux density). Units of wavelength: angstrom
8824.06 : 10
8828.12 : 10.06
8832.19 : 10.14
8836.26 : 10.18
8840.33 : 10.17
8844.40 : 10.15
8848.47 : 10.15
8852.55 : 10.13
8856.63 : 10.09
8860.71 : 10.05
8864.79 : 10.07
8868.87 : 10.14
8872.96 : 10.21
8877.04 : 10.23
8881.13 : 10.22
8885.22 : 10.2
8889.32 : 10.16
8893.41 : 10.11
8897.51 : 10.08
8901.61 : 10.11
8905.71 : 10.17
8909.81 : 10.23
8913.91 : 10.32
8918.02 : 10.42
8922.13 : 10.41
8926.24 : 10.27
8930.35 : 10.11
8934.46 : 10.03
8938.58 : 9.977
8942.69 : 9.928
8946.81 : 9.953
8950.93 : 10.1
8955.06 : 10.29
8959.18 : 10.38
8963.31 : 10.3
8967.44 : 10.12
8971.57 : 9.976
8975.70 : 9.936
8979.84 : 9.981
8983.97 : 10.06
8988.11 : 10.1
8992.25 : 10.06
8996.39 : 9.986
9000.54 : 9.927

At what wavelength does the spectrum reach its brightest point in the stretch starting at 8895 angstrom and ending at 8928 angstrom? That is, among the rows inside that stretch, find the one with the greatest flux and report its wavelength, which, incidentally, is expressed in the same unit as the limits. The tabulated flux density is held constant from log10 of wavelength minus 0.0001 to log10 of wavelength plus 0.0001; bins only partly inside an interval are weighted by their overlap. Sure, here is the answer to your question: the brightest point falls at 8918.02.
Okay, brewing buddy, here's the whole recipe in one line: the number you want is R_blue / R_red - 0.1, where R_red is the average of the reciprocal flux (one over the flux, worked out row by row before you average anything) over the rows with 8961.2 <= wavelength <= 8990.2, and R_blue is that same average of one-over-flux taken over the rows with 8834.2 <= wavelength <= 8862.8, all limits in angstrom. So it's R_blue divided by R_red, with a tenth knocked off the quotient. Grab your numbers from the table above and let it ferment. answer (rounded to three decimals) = 0.894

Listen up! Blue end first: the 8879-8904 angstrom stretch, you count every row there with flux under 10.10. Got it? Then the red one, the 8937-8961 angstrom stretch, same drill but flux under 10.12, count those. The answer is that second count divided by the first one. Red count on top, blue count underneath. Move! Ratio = 4.0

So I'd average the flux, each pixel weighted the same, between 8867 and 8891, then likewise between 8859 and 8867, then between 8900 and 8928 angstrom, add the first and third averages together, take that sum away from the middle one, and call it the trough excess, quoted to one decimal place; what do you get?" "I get -10.4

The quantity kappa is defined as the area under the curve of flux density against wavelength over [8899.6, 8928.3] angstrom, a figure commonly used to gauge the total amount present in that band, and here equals 295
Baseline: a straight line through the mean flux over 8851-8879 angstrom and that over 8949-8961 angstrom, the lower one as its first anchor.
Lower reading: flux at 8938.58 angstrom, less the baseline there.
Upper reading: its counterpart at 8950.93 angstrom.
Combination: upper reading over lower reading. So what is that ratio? 1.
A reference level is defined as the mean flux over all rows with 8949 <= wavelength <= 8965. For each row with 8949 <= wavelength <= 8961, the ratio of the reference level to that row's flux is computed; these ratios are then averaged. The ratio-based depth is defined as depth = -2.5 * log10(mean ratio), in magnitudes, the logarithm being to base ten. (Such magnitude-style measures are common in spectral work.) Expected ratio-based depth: -0.001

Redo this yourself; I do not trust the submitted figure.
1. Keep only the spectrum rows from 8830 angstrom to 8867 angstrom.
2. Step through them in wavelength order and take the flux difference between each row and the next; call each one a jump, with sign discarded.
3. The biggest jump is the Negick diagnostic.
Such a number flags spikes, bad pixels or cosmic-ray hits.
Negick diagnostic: 0.04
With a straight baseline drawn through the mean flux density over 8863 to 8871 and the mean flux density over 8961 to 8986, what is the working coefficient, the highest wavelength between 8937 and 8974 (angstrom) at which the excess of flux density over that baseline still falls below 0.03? 8971.57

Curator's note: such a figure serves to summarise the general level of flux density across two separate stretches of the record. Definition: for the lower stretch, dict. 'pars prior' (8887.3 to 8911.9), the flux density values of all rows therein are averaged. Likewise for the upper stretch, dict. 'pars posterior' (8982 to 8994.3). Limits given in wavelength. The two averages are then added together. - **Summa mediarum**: 20.2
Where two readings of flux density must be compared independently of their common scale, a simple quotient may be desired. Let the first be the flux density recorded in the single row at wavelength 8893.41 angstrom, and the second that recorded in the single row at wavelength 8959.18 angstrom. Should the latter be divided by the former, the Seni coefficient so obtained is 1.03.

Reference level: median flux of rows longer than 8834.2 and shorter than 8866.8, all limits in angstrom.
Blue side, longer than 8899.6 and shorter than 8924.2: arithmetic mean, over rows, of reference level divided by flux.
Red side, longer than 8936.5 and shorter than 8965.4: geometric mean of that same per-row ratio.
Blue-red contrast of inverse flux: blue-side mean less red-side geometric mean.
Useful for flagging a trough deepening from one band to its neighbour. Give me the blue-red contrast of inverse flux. -0.014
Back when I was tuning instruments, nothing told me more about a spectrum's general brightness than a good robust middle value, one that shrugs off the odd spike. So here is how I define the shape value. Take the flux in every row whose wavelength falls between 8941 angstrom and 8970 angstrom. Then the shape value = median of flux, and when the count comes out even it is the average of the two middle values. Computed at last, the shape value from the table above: 10.1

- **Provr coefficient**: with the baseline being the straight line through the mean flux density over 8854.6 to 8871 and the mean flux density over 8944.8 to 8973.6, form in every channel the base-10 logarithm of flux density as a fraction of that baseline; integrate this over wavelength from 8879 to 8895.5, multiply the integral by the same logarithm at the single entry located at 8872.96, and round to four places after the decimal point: 0.0002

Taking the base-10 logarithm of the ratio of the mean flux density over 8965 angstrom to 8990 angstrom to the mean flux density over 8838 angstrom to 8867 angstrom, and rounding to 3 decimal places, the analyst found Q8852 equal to -0.004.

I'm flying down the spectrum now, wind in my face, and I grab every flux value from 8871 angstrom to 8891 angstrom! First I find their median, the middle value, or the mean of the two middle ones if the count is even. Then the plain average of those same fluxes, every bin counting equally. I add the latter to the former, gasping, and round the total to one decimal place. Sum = 20.4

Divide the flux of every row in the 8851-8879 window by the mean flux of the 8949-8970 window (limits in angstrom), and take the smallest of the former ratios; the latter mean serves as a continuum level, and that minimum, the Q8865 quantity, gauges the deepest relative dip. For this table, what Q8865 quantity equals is 0.982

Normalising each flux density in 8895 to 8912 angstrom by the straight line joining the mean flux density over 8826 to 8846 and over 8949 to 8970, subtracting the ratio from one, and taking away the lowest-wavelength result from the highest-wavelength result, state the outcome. -0.014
